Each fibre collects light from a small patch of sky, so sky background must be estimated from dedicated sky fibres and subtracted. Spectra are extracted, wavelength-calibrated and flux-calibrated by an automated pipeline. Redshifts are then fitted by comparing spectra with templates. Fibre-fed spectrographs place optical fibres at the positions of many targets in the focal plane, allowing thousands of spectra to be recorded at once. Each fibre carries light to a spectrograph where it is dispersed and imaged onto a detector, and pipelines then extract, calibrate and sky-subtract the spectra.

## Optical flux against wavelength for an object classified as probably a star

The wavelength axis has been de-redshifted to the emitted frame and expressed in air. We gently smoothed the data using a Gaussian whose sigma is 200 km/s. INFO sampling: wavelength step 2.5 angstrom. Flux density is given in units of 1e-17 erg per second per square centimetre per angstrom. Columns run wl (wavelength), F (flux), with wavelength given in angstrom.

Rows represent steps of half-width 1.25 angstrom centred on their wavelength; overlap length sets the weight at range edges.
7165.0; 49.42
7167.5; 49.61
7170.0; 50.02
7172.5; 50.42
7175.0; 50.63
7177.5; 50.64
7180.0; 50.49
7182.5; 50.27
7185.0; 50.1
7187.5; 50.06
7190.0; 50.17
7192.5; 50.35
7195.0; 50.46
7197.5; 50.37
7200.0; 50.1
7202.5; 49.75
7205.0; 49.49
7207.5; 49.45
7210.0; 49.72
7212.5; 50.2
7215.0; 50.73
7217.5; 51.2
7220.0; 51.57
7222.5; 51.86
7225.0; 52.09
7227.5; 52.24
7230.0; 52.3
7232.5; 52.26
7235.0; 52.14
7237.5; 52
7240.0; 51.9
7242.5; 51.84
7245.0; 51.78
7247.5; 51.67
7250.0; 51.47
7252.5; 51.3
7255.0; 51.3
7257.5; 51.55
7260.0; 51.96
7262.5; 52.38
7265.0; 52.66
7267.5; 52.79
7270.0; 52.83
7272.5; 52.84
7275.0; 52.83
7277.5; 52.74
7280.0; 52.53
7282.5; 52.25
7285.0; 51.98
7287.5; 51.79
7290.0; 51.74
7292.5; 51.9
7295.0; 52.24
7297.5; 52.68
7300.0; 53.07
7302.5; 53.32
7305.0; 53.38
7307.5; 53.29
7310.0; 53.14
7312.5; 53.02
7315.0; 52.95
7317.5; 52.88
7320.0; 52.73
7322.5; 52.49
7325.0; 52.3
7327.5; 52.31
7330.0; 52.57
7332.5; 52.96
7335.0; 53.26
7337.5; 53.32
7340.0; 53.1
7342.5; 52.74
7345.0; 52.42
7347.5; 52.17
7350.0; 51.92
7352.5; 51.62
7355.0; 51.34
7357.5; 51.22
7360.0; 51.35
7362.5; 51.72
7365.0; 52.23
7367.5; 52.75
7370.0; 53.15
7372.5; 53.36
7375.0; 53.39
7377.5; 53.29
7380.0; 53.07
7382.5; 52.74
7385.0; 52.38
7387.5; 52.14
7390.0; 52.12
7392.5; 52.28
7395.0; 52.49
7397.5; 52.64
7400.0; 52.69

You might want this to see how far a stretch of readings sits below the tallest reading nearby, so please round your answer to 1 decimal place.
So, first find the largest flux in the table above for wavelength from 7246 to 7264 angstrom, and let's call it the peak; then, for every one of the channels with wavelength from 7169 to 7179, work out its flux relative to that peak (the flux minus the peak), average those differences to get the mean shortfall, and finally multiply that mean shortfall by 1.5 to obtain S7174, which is -2.9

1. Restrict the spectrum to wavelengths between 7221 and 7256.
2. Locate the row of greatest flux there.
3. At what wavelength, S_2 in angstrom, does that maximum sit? 7230.0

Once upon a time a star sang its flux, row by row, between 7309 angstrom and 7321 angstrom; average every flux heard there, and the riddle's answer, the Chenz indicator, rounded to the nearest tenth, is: 52.9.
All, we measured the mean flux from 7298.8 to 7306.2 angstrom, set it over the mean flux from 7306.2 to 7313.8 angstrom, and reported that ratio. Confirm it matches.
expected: 1.00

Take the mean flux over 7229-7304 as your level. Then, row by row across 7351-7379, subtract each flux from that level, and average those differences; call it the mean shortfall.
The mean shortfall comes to -0.11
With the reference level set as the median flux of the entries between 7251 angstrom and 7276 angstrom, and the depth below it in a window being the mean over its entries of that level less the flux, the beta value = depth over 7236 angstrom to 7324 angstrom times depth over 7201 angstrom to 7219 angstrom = 0.35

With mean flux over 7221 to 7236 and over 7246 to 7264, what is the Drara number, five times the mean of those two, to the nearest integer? 260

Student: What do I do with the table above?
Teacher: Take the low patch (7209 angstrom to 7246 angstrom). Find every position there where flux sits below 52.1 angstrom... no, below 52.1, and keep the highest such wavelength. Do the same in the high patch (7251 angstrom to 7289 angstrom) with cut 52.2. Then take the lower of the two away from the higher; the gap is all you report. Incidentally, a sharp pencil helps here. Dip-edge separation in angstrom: 42.5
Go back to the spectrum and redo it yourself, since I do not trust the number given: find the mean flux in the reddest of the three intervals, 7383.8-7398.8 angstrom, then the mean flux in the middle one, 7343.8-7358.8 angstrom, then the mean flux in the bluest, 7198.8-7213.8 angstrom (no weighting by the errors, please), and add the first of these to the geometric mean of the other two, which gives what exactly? 103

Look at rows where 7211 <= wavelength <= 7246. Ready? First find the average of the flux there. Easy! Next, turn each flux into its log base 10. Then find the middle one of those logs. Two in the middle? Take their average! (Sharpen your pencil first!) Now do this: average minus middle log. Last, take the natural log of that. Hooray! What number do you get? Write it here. 3.91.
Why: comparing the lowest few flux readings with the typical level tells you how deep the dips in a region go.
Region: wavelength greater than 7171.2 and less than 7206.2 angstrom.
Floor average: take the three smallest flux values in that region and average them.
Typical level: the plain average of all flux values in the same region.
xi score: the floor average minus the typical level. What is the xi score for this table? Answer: -0.47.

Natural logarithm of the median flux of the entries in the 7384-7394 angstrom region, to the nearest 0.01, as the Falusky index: 3.96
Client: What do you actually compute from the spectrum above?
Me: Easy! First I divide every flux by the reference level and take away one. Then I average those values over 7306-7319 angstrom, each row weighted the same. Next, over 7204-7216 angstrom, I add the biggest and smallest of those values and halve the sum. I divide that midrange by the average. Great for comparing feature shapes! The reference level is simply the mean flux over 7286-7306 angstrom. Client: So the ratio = -4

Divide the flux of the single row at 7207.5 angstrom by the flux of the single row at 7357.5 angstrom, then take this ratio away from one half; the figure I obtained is -0.465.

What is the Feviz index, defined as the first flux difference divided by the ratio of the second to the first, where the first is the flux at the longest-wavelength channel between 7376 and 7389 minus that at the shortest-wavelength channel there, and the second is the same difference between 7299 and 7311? 18.9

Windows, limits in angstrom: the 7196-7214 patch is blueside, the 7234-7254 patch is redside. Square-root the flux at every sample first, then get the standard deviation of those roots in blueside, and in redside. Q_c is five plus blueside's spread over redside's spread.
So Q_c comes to 6.3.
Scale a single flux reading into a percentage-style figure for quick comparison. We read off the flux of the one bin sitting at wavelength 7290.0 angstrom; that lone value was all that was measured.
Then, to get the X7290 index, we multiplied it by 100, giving 5174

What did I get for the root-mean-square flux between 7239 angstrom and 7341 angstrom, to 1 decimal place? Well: 52.5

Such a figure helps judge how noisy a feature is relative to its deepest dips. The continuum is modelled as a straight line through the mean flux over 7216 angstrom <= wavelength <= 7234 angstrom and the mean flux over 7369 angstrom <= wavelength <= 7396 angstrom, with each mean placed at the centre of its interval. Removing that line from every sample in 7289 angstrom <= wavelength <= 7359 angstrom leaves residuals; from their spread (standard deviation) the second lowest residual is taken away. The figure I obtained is 1.9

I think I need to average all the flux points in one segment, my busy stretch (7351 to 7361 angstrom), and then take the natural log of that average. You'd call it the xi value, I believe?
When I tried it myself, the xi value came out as 3.94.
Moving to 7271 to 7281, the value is 3.97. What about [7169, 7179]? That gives 3.92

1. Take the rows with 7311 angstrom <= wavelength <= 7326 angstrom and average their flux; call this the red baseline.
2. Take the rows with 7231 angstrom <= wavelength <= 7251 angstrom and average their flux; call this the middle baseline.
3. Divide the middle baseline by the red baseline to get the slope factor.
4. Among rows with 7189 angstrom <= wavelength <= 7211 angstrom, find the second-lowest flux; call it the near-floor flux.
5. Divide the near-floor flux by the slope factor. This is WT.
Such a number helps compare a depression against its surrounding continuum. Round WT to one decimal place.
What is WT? 50.3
